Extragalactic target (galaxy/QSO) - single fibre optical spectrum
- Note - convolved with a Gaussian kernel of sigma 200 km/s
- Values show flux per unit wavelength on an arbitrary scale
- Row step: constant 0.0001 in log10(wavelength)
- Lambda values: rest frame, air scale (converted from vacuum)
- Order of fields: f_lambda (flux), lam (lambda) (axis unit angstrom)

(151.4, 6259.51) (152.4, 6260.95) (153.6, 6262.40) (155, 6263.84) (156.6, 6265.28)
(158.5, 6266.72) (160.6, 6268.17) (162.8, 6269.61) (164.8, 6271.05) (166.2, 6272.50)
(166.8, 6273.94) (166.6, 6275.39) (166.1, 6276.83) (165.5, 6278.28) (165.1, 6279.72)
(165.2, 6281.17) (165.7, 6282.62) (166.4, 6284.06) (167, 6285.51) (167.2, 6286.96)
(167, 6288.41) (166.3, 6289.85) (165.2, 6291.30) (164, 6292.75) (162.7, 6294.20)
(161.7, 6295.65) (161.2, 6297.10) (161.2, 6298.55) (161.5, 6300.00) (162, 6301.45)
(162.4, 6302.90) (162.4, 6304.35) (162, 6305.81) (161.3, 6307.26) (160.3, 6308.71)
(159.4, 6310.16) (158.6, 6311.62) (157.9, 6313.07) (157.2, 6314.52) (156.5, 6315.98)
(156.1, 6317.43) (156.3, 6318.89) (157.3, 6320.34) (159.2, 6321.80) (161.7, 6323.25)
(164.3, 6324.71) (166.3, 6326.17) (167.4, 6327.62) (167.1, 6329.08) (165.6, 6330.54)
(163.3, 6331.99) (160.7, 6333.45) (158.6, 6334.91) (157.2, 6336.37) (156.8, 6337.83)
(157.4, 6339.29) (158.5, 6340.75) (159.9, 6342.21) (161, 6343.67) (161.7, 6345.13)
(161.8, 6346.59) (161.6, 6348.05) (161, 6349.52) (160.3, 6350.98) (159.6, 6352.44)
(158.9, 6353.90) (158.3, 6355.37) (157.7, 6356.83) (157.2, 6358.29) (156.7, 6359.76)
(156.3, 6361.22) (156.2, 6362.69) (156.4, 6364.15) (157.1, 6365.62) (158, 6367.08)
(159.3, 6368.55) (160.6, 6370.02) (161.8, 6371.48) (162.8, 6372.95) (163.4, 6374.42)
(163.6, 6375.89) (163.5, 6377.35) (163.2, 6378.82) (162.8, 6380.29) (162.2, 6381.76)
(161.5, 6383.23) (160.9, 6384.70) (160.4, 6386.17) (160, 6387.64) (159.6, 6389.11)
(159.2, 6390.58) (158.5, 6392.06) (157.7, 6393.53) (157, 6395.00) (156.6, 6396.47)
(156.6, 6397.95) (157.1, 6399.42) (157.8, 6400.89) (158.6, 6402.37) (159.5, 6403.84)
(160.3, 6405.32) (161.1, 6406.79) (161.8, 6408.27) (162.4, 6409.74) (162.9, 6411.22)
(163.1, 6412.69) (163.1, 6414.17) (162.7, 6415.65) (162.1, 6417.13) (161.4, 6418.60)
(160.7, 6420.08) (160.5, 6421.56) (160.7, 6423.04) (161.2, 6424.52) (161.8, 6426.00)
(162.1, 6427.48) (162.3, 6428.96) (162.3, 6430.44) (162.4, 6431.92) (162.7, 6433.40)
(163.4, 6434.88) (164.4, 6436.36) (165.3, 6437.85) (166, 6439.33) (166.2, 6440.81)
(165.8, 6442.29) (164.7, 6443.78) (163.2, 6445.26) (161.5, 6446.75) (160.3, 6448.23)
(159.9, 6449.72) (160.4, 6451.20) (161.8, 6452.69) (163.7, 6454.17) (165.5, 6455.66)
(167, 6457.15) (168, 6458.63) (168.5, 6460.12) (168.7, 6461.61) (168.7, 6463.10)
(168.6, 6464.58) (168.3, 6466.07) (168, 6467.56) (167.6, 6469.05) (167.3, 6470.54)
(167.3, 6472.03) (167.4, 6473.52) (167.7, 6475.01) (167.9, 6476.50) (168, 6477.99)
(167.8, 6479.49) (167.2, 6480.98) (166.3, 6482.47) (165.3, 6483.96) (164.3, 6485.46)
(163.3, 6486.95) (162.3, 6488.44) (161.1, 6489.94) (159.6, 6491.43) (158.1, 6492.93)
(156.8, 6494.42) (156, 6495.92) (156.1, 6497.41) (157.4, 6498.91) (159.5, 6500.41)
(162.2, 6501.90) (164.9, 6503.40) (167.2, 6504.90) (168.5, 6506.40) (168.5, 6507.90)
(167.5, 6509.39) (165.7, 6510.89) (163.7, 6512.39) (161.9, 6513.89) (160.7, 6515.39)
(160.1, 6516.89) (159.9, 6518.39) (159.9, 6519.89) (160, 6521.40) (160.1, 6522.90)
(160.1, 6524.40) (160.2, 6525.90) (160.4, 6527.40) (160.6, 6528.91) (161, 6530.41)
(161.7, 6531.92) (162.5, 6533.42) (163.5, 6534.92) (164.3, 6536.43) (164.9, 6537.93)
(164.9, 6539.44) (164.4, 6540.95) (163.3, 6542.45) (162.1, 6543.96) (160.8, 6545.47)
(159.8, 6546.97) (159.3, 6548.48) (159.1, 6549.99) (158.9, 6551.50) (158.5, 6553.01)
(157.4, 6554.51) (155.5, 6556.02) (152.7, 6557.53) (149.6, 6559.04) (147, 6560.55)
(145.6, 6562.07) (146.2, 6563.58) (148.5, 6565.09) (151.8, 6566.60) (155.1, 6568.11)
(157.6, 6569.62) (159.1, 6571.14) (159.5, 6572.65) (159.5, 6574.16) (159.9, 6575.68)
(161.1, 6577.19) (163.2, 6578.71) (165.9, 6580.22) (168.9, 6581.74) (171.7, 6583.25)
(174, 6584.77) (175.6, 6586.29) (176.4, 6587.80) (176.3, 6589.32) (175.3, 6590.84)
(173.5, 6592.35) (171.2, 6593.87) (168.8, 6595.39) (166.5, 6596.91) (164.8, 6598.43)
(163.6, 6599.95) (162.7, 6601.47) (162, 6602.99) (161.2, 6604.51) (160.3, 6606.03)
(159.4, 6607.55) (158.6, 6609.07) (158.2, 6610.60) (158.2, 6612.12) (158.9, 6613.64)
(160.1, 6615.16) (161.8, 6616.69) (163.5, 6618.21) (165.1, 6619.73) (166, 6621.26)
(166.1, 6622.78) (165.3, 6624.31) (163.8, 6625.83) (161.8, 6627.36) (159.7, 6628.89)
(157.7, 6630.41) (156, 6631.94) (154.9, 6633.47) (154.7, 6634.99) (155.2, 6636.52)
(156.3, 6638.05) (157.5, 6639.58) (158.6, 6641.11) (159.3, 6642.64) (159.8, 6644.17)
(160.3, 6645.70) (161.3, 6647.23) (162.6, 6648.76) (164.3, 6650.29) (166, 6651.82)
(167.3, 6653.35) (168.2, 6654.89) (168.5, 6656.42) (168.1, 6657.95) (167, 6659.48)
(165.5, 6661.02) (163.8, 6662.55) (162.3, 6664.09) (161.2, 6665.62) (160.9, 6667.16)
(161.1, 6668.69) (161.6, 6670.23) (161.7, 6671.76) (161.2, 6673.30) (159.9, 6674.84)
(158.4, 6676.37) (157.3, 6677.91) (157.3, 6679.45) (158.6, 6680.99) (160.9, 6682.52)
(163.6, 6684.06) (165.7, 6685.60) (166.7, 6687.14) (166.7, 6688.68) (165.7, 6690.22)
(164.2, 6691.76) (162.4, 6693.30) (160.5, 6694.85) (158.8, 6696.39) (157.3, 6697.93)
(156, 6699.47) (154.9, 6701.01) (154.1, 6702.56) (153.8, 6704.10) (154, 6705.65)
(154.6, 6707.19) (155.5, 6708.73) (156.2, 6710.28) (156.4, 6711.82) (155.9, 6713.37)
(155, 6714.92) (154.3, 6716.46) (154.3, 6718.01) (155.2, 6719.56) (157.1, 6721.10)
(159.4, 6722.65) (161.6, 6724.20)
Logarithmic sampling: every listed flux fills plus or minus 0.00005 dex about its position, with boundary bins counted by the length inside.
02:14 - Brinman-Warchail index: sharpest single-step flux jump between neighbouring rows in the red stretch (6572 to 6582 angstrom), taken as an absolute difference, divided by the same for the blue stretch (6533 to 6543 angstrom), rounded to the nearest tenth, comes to 2.7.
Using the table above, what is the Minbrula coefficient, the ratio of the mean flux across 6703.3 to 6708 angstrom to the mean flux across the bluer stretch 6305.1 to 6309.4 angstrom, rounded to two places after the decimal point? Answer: 0.96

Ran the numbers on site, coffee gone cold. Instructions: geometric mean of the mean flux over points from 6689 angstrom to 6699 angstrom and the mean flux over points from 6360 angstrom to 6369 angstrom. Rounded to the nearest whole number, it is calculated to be 159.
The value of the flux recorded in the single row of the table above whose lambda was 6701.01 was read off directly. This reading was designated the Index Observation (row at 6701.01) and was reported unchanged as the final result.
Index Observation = 154.9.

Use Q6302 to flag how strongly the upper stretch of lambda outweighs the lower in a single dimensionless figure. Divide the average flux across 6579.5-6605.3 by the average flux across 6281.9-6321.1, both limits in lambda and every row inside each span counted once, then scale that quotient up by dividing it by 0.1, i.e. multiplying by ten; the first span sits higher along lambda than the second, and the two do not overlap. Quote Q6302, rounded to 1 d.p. 10.5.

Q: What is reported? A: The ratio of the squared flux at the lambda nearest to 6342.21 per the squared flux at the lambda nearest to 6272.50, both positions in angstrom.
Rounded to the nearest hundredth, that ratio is 0.93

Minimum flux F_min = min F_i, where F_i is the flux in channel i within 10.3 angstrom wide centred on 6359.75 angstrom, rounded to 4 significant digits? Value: 156.2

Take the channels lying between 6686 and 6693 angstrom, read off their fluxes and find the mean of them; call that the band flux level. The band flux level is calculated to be 166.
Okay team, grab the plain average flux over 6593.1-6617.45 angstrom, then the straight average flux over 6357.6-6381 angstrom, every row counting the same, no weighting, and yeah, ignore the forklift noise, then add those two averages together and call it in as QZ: 322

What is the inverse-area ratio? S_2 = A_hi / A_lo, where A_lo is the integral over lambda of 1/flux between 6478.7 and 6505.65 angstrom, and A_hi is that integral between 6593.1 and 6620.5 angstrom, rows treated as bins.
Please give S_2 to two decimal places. 1.01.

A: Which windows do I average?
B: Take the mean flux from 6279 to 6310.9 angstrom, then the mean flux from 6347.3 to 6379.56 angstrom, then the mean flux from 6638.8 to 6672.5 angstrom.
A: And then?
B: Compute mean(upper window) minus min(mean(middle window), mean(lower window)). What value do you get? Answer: 3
